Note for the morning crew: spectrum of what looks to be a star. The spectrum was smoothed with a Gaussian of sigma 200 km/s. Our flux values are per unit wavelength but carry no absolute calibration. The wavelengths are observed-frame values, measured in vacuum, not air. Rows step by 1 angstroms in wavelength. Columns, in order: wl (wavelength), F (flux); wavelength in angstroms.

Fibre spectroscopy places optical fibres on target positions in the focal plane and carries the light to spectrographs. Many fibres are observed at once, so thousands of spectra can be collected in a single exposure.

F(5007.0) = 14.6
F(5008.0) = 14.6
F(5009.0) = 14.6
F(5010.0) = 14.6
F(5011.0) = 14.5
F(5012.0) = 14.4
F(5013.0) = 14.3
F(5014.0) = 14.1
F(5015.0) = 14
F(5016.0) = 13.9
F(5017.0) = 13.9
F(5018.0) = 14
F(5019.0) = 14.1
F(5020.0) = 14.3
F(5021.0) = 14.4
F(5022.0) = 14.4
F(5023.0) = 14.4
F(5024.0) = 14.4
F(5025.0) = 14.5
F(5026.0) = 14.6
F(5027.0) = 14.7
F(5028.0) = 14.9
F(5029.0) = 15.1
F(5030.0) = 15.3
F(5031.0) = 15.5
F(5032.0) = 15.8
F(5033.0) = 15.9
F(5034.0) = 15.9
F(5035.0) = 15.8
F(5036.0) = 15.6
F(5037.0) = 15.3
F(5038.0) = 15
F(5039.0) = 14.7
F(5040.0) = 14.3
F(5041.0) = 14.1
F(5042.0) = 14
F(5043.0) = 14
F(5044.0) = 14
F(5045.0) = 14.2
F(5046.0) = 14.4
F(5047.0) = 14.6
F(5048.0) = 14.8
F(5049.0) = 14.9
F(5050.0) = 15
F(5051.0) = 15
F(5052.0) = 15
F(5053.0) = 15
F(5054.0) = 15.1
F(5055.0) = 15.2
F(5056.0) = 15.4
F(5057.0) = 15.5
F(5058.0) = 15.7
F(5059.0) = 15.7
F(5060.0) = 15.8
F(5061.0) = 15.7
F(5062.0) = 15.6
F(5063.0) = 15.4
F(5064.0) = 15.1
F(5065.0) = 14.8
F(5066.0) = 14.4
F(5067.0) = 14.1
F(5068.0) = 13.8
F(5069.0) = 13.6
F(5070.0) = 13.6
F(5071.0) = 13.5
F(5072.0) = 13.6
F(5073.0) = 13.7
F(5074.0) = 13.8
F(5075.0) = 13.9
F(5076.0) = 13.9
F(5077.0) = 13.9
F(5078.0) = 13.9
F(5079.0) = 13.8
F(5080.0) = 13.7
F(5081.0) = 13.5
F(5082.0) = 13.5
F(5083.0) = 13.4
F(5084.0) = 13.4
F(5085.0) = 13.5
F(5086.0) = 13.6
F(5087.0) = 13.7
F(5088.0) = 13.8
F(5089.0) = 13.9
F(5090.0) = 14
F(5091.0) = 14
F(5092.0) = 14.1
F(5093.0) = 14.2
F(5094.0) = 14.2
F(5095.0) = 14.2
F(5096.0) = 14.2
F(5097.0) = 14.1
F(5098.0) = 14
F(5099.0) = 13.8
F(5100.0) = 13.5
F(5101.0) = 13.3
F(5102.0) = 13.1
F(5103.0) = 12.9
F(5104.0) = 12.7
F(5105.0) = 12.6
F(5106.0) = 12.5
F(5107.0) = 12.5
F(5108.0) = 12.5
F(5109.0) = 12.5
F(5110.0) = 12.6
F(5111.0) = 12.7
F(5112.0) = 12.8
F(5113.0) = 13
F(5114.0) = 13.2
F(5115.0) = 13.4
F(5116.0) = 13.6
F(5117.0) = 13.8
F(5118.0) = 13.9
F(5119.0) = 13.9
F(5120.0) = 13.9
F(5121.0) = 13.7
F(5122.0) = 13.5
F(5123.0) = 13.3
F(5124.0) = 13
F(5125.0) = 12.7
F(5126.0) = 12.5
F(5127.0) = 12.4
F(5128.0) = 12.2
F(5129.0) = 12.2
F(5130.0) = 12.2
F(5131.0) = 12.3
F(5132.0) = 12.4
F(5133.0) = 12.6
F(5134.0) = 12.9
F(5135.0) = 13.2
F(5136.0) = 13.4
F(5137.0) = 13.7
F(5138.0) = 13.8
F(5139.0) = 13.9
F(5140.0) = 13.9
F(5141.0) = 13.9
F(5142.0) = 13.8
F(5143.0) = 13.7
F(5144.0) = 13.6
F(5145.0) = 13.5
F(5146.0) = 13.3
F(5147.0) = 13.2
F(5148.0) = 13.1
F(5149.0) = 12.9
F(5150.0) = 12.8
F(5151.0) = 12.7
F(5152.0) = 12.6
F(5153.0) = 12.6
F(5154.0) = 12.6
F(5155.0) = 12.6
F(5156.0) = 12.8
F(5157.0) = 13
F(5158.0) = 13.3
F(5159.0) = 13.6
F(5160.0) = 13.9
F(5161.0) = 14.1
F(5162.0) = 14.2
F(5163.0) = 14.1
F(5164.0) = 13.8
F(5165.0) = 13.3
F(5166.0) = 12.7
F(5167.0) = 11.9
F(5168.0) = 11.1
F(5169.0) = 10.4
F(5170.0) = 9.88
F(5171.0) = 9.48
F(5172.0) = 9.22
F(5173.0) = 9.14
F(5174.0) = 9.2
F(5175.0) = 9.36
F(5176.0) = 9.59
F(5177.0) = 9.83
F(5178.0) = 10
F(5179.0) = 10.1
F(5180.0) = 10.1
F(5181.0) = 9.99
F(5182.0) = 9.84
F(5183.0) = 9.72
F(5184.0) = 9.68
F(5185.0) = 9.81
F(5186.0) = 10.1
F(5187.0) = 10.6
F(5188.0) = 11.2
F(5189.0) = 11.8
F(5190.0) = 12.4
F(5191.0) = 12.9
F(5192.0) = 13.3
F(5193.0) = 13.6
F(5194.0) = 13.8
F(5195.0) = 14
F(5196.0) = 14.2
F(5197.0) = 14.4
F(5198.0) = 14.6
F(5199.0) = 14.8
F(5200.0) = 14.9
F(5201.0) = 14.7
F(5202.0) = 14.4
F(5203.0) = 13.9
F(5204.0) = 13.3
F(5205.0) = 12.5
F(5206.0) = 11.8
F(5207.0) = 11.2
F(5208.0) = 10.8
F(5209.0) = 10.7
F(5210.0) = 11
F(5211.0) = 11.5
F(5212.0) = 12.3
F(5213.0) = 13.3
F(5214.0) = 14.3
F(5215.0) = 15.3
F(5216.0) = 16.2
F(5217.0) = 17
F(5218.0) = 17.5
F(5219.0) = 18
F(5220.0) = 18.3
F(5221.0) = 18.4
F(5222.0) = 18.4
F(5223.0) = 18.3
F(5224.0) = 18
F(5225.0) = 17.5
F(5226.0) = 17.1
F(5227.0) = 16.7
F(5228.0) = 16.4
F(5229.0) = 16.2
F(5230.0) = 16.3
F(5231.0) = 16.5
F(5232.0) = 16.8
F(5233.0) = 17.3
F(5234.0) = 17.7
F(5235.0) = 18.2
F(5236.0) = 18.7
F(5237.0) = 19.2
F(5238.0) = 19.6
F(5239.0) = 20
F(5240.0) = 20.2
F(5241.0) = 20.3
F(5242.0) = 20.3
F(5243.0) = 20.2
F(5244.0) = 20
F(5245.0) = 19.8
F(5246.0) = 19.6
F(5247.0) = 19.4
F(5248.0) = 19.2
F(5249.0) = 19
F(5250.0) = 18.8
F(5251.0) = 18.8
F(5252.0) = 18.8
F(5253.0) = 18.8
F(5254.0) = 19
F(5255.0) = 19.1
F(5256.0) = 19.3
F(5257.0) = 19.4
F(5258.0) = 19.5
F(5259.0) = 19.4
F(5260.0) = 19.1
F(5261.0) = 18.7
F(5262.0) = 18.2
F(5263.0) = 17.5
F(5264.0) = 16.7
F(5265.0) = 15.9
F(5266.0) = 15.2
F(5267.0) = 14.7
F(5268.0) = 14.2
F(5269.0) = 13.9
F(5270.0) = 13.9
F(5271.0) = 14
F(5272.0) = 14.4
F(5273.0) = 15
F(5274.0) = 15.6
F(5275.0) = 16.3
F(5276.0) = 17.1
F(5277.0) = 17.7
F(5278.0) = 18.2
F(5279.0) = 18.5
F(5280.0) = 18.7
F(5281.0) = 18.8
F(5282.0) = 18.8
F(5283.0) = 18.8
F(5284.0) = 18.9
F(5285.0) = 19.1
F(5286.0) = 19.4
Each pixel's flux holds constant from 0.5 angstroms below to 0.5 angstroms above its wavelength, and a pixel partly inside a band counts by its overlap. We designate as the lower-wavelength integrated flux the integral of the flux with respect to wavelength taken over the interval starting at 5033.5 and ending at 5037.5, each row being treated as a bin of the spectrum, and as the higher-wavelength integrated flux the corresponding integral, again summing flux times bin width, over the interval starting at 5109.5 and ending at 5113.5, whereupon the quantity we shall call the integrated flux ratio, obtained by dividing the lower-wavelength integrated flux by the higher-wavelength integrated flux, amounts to 1.2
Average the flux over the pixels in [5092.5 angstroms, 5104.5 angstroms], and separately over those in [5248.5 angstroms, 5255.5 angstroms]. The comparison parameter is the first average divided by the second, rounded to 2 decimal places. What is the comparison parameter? 0.72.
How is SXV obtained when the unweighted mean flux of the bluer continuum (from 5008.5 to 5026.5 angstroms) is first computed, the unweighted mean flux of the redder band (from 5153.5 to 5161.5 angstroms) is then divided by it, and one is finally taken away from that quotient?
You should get -0.074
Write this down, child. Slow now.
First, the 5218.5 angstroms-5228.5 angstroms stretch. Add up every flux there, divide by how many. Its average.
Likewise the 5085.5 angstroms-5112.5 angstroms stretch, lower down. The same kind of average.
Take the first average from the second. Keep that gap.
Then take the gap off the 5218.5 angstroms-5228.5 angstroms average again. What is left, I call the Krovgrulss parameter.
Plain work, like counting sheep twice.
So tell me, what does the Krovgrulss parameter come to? 22.0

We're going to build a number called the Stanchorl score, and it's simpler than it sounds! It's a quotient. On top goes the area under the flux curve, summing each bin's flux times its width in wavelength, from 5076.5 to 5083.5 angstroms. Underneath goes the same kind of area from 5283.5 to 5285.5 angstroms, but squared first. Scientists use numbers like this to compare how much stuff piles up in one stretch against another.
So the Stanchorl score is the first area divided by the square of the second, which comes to 0.066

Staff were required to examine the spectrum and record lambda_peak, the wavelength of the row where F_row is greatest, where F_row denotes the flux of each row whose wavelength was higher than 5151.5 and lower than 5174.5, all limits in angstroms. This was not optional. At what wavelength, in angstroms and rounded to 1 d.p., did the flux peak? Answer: 5162.0 angstroms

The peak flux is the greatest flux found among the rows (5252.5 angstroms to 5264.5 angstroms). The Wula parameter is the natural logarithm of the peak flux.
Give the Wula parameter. 2.97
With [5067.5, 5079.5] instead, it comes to 2.63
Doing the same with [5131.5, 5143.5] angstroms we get 2.63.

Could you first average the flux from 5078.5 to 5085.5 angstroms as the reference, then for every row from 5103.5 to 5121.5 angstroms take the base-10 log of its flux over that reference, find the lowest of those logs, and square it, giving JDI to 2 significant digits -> 0.0012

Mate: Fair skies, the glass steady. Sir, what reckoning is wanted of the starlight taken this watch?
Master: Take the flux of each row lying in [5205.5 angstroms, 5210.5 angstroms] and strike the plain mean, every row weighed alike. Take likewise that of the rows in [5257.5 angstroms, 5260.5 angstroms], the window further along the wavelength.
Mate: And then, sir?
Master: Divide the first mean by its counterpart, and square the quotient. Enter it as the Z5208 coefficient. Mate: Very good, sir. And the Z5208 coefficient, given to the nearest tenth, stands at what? 0.3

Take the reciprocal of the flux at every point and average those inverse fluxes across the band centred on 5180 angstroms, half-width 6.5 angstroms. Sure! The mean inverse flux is 0.102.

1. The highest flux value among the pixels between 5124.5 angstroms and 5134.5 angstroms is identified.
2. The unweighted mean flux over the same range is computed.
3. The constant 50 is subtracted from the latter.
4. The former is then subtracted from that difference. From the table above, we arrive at -50.5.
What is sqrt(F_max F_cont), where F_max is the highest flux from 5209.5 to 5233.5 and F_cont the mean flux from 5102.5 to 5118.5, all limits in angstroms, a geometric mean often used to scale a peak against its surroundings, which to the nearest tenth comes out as 15.4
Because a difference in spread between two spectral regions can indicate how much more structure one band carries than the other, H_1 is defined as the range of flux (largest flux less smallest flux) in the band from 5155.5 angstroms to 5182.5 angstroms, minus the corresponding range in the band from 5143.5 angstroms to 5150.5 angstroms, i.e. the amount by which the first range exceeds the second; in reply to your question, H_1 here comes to 4.3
